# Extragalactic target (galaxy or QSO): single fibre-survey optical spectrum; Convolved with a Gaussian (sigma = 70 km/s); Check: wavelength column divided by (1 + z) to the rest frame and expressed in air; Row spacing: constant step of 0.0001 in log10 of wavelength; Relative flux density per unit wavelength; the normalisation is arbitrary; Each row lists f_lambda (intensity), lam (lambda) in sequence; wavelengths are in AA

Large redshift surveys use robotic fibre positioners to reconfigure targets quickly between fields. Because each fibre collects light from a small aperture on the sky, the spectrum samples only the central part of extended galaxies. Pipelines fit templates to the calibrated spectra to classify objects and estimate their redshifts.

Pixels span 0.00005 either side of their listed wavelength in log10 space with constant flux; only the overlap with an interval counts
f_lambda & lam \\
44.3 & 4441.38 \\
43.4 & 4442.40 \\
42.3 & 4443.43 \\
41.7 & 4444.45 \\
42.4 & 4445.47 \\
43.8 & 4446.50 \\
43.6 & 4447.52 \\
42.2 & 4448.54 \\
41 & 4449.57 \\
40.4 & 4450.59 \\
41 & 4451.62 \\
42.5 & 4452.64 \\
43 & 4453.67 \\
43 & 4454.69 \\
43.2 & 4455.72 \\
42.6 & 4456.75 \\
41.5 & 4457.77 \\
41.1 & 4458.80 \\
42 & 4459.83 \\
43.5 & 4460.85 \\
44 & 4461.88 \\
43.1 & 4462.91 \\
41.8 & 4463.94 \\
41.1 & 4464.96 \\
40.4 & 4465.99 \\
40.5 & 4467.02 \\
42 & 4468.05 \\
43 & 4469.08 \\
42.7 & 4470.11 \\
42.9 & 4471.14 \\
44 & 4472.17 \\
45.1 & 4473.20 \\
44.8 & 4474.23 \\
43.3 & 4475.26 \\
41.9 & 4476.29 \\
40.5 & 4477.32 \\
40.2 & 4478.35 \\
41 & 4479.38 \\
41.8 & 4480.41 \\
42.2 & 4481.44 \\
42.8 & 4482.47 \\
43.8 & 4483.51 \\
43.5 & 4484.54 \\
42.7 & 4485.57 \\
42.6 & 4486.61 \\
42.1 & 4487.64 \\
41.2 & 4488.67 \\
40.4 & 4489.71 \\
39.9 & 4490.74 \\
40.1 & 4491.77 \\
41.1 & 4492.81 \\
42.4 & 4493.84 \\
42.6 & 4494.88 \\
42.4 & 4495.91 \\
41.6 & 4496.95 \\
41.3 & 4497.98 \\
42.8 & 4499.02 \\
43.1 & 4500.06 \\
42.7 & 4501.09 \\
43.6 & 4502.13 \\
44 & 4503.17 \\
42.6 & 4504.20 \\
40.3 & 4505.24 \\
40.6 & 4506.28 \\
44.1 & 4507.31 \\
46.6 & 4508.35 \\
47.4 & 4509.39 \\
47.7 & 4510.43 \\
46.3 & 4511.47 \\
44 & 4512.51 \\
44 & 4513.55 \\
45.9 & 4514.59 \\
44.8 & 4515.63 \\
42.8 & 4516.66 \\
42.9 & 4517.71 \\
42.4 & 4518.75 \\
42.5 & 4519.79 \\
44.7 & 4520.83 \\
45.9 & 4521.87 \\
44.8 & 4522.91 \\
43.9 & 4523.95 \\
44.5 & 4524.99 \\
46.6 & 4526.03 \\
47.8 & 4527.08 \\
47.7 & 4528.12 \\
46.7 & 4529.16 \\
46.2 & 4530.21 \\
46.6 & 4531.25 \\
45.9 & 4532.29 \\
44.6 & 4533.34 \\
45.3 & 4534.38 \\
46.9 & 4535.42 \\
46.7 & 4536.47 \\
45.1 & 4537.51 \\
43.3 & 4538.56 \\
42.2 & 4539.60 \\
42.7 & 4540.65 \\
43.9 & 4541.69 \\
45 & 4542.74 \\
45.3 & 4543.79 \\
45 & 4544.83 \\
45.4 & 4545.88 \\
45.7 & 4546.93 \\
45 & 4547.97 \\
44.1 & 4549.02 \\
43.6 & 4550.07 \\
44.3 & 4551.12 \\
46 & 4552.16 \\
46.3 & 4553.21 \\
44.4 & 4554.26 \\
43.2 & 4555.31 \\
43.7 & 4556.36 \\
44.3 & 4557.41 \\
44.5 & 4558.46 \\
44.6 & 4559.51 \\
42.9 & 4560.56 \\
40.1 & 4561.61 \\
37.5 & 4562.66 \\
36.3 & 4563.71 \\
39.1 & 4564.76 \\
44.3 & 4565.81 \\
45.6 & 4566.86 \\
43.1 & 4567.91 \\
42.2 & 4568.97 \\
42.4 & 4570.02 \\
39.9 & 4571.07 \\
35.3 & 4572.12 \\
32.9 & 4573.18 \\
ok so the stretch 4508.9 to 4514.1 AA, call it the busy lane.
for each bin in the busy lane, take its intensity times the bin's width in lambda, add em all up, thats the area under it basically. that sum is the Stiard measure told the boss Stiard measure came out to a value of 238.3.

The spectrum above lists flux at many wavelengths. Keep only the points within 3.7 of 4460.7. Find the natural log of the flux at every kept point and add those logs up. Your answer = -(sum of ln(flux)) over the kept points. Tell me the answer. -26.2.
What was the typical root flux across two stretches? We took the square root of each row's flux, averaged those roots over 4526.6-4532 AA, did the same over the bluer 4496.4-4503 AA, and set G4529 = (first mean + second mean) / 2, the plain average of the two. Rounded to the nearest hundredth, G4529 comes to 6.69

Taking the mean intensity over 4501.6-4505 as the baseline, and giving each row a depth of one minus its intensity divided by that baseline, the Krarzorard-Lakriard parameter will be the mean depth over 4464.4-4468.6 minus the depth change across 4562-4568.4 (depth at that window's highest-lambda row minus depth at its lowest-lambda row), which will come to 0.18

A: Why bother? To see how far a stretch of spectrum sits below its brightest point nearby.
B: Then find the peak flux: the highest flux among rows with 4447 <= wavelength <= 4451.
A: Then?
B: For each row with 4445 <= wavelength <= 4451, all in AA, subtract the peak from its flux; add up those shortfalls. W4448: -8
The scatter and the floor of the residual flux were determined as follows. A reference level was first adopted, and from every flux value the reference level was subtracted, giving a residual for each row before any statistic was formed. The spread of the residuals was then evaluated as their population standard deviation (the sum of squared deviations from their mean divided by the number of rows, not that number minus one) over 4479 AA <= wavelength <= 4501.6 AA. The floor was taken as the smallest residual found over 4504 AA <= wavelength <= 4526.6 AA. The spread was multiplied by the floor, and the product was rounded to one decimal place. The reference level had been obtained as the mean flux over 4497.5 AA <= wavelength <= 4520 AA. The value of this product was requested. -3.6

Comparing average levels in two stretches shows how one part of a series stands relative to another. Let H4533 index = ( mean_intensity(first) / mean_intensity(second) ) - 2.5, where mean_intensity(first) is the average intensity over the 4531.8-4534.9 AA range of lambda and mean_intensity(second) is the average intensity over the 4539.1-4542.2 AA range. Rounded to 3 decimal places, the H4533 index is -1.446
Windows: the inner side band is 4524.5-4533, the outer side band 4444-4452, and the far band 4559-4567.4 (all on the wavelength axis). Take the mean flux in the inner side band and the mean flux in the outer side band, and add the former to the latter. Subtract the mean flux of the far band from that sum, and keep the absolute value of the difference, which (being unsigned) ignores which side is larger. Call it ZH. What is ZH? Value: 47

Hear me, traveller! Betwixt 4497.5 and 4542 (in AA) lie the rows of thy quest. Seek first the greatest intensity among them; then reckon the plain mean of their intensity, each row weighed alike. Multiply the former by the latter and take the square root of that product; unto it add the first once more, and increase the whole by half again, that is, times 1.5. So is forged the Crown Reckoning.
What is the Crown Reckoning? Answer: 141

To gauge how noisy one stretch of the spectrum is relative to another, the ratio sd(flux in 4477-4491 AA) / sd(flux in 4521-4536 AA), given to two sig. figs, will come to 1.0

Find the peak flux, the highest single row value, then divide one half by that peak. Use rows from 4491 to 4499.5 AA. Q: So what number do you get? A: 0.0117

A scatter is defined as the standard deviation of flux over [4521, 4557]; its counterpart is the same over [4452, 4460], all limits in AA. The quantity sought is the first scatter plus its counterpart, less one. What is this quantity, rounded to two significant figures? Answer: 1.1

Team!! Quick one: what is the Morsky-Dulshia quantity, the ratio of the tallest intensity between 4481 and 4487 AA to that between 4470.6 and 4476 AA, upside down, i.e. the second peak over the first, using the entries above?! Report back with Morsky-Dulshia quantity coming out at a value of 1.03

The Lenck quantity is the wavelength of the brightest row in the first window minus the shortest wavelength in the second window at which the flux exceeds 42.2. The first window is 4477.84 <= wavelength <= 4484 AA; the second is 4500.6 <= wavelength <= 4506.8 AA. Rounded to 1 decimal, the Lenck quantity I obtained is -17.6 AA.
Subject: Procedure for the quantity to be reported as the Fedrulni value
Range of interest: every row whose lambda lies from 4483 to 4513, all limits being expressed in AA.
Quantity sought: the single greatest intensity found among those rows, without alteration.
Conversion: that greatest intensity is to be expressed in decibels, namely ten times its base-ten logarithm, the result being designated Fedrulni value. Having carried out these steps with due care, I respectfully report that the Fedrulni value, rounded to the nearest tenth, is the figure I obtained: 16.8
